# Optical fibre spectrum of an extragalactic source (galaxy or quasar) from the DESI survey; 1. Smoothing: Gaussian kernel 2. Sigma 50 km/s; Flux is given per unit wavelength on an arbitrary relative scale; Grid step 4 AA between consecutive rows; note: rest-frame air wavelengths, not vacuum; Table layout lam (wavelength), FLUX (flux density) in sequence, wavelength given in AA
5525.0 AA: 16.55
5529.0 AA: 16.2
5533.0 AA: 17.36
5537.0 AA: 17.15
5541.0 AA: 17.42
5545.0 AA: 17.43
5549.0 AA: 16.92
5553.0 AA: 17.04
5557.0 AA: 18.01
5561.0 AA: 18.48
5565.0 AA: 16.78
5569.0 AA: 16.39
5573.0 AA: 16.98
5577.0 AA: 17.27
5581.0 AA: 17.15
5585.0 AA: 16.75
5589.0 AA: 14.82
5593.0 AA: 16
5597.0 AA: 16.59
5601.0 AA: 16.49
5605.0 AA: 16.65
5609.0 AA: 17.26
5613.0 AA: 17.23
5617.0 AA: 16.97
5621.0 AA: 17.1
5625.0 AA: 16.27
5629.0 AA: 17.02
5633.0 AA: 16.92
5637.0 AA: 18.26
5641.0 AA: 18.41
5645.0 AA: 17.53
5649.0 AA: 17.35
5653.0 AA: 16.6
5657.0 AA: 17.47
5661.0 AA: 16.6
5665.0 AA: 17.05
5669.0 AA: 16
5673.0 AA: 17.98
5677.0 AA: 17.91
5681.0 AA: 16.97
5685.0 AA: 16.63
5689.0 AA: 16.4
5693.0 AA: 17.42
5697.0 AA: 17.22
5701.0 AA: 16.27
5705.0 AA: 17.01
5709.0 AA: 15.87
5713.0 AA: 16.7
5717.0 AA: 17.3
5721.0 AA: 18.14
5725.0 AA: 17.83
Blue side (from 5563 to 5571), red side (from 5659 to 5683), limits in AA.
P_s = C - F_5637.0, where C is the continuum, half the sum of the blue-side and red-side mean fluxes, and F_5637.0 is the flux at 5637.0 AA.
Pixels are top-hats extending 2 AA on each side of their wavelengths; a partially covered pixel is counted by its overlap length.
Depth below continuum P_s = -1.4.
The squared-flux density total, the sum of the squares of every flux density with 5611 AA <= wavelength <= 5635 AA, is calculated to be 1718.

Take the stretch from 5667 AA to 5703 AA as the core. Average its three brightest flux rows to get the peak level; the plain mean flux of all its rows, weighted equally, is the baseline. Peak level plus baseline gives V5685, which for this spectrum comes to 34.7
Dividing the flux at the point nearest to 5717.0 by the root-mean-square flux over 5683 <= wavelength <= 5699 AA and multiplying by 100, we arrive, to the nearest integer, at 102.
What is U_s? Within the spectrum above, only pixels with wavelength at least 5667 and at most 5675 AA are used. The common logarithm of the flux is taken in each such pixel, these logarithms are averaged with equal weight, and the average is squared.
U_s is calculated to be 1.51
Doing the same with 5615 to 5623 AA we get 1.52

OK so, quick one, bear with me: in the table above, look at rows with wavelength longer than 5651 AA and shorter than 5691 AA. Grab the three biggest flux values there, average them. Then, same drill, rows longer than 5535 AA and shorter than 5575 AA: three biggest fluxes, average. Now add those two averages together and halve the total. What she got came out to 17.9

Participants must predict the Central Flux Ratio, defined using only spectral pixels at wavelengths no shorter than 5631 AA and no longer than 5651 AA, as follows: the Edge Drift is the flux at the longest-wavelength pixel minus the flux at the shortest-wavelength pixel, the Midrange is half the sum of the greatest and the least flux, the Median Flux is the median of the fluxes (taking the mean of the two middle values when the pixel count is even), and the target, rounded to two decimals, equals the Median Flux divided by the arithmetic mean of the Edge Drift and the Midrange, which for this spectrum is 1.94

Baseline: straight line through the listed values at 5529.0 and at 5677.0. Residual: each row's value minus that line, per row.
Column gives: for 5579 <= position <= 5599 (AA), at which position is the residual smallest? 5589.0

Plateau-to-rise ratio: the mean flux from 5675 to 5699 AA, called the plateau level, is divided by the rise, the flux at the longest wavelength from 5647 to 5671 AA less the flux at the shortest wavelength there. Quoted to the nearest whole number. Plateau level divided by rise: -13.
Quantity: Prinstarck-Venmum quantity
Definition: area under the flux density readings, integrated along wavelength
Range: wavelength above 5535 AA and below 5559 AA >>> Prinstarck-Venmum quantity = 416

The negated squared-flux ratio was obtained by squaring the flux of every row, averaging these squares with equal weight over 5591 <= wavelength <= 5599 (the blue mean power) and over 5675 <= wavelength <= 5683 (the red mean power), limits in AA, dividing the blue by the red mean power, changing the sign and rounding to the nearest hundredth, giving -0.87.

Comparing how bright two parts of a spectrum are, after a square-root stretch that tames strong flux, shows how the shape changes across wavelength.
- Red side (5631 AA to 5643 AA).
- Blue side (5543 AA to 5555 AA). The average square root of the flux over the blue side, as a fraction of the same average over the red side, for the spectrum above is 0.98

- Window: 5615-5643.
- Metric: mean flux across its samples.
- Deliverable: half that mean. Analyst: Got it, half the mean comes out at 8.64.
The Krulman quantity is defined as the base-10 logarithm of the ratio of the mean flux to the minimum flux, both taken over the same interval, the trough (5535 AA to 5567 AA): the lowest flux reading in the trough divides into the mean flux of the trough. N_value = 0.016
